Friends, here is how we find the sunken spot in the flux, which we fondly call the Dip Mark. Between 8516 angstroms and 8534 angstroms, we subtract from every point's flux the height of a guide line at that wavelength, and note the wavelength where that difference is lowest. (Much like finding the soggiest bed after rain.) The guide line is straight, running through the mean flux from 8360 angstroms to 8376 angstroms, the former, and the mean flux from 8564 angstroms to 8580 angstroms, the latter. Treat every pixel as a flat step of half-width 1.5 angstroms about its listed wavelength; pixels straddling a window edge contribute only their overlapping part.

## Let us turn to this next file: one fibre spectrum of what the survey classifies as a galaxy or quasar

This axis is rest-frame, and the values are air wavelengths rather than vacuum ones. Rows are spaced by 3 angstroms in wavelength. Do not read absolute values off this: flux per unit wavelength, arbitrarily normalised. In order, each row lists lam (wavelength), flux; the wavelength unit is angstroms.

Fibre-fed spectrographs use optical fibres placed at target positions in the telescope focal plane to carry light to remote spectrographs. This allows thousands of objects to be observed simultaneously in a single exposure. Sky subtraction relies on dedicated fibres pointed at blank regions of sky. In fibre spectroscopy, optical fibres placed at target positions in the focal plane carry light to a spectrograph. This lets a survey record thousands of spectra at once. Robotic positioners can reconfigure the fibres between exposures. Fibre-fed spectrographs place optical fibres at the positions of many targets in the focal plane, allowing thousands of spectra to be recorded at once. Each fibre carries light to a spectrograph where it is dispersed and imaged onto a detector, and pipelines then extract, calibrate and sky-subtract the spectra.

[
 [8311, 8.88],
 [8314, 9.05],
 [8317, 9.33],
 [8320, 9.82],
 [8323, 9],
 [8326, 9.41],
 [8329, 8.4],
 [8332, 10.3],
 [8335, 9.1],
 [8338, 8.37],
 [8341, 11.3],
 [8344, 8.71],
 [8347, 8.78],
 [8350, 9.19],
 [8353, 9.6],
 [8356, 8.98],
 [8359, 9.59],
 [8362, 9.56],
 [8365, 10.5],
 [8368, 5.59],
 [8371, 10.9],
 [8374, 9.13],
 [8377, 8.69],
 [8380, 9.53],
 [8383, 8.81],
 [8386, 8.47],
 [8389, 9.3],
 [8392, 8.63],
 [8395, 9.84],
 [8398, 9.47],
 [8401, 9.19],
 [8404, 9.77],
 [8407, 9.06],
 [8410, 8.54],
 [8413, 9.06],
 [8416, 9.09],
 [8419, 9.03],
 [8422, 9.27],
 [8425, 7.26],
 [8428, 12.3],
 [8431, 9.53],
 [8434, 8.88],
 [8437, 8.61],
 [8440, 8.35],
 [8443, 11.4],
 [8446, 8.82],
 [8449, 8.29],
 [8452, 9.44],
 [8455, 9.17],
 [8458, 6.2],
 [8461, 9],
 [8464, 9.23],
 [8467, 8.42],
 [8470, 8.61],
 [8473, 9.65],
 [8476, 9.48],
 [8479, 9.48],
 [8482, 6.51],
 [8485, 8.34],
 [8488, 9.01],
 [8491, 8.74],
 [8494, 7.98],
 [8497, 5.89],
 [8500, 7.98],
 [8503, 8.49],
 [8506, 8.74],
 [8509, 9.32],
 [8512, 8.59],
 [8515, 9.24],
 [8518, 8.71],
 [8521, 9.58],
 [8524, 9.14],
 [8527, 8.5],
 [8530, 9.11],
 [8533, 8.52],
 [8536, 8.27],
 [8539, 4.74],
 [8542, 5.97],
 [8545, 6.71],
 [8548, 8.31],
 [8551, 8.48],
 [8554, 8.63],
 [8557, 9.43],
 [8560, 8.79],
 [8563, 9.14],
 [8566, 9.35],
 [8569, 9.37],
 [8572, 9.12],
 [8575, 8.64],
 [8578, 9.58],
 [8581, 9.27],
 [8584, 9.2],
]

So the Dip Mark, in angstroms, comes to 8527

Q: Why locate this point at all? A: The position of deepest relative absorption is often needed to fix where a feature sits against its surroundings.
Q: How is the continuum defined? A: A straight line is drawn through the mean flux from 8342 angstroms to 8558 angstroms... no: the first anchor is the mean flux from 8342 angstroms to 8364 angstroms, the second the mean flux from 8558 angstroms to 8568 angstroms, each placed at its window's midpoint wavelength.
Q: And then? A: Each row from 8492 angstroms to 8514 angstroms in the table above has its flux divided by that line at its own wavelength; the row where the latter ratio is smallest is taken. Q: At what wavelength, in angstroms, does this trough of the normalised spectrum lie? 8497 angstroms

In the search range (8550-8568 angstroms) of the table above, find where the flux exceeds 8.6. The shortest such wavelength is 8554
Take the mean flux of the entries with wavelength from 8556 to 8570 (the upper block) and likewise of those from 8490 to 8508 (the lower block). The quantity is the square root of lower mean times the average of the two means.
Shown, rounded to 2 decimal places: 8.28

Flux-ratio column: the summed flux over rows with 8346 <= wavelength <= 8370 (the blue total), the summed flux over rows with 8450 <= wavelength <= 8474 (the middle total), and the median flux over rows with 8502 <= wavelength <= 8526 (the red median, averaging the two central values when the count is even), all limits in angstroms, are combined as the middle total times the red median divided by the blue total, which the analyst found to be 8.68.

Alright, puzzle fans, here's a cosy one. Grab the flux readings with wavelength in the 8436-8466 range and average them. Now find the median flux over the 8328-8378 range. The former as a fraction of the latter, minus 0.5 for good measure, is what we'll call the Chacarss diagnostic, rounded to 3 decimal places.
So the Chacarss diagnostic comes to 0.469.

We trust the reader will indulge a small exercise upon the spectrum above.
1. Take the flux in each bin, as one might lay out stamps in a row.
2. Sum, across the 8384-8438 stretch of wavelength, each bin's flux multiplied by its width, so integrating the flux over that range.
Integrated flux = 496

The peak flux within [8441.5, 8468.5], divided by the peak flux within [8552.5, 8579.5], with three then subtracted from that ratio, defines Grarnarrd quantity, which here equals -1.81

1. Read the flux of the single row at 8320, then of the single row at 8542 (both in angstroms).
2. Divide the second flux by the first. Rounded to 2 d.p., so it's 0.61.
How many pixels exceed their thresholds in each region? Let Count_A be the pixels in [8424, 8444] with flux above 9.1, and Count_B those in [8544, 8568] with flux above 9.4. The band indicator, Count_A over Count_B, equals 3.0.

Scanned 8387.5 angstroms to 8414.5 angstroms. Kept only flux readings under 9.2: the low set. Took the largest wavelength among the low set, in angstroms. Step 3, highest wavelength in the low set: 8413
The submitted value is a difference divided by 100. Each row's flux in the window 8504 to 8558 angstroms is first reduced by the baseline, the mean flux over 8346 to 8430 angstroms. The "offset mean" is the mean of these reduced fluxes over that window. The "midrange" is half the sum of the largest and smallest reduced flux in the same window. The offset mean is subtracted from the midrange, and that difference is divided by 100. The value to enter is -0.012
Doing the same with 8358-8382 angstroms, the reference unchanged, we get -0.009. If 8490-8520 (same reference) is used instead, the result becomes -0.008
